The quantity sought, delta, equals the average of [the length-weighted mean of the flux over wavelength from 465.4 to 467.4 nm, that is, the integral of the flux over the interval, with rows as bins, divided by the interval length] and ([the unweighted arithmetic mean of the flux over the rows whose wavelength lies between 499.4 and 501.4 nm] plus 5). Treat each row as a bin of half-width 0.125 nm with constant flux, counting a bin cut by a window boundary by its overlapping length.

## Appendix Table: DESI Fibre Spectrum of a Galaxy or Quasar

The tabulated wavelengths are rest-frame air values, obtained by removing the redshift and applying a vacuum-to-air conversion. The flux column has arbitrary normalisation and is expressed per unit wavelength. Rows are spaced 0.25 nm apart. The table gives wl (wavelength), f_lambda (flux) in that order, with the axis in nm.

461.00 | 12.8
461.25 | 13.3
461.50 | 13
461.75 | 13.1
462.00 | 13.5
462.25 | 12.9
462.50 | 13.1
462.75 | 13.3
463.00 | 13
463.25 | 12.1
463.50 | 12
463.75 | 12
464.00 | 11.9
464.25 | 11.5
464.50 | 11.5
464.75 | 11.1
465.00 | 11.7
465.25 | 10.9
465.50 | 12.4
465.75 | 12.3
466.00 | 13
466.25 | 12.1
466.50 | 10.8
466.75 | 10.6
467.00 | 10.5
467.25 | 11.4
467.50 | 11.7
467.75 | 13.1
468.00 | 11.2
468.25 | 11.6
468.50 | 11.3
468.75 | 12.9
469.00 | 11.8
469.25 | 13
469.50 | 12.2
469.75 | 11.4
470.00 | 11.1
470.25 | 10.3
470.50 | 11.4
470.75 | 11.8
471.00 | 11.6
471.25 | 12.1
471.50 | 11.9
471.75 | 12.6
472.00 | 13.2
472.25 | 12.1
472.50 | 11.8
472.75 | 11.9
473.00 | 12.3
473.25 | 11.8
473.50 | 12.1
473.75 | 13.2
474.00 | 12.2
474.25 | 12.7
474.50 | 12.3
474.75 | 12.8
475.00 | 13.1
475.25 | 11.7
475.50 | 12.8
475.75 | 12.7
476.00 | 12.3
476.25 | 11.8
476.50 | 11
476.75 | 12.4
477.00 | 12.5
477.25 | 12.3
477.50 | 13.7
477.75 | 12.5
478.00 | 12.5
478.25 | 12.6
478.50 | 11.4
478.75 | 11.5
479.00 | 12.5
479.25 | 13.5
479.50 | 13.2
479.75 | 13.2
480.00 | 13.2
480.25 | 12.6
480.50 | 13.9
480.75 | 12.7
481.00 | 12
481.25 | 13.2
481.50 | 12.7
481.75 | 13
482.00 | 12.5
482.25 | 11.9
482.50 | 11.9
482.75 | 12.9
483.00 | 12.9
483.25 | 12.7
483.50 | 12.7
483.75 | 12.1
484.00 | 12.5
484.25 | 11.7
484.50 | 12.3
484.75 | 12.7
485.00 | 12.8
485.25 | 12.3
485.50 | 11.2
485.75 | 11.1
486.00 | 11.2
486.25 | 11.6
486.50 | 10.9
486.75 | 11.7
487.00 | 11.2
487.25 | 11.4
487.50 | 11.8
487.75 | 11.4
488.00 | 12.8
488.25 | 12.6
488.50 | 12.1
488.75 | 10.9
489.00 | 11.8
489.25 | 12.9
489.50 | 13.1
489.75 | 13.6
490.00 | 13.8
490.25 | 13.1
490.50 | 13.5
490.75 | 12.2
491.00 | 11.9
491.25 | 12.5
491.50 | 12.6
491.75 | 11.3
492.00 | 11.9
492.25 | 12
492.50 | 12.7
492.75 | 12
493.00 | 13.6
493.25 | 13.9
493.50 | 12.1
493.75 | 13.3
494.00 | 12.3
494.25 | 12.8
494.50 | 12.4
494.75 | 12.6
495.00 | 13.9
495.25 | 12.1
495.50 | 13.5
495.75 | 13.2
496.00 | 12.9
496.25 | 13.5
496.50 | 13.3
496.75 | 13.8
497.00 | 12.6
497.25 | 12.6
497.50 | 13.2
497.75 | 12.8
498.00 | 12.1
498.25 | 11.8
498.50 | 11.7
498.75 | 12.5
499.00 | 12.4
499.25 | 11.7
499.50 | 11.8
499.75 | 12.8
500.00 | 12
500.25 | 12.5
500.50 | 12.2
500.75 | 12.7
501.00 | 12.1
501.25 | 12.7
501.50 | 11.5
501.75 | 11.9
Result 14.5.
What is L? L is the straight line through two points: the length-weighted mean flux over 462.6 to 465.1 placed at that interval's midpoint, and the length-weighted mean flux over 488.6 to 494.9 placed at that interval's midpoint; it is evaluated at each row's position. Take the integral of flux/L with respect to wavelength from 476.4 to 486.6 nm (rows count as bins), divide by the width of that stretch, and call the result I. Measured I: 1.00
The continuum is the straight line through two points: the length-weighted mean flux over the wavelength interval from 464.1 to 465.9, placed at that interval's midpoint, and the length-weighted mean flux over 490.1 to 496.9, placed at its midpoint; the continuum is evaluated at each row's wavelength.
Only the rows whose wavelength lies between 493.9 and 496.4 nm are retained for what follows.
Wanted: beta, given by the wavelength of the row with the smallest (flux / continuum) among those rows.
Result 495.25 nm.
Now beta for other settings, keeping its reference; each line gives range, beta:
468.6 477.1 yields 470.25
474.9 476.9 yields 476.50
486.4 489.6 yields 488.75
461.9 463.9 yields 463.75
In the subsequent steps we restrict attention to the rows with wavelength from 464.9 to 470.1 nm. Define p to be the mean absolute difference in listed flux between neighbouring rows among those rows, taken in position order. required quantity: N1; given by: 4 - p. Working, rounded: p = 0.83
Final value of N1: 3.17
